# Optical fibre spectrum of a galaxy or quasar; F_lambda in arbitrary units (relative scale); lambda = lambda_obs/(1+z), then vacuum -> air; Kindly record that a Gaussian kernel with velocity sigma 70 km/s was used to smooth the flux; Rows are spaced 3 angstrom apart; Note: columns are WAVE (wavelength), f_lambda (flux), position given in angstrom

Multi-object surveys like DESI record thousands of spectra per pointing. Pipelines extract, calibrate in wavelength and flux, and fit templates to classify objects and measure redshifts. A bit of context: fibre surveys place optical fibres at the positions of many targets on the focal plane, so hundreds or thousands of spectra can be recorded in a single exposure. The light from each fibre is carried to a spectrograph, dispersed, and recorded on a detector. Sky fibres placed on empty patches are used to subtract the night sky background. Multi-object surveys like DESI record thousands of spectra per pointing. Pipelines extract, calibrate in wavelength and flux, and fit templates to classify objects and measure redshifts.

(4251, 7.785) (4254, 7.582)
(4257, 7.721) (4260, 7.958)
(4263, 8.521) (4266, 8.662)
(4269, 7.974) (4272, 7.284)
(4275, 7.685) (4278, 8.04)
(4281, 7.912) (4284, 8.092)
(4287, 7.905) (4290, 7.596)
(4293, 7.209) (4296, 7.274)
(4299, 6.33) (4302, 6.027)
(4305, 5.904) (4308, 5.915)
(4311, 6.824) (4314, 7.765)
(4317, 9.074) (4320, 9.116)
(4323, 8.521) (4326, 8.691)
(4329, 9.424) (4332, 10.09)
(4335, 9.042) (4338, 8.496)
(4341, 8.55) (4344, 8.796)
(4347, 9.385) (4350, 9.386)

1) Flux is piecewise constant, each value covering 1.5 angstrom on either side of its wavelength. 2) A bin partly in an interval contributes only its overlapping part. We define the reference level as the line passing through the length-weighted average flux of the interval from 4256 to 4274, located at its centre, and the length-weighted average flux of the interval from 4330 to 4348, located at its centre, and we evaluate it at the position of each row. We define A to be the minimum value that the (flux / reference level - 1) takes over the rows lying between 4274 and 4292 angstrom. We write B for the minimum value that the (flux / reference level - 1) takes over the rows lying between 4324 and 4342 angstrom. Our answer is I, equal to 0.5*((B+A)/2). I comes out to -0.038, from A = -0.09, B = -0.061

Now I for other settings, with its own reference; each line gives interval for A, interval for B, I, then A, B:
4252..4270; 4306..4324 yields -0.088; -0.04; -0.314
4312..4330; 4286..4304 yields -0.101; -0.11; -0.294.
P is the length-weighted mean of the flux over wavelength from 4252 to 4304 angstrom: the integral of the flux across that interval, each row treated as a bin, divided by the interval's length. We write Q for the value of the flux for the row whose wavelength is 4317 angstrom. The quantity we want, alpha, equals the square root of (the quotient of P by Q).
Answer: 0.92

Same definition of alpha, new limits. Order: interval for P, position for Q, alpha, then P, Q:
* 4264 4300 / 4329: 0.90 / 7.7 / 9.424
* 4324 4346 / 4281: 1.07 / 9.0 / 7.912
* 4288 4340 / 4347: 0.91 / 7.8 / 9.385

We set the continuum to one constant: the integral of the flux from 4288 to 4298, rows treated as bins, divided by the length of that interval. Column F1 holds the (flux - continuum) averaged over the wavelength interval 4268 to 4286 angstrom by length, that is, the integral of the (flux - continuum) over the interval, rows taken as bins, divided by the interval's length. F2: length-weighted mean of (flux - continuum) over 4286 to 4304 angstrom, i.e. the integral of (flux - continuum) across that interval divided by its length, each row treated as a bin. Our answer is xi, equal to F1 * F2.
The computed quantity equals -0.2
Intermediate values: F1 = 0.5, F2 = -0.3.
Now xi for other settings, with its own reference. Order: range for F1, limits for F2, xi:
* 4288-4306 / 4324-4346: -0.9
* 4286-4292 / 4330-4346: 0.6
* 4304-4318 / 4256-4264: -0.2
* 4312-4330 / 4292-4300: -0.5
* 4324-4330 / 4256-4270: 1.4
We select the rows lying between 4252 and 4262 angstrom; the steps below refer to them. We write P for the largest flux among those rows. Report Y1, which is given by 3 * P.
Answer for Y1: 23.9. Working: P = 7.958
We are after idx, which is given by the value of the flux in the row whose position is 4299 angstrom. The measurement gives 6.33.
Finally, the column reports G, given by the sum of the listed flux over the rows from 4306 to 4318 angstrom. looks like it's 30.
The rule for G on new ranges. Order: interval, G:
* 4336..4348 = 35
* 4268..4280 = 31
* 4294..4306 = 26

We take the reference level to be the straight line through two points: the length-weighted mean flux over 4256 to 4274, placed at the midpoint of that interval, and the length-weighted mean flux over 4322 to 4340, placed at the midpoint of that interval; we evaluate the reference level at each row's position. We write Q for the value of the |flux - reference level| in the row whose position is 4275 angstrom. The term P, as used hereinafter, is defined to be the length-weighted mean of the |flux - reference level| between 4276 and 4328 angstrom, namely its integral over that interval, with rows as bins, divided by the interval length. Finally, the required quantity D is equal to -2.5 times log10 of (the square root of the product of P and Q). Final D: 0.3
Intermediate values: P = 1.10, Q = 0.49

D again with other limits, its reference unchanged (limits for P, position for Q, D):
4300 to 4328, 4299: -0.6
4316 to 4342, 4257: 1.4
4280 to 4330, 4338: 0.2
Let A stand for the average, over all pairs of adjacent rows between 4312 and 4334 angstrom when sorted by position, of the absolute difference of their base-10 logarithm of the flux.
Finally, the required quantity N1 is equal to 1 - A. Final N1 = 0.971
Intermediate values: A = 0.029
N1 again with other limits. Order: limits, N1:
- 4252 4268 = 0.986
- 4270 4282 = 0.983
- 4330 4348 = 0.976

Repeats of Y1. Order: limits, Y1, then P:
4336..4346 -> 26.4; 8.796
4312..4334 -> 30.3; 10.09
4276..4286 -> 24.3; 8.092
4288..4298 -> 22.8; 7.596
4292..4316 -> 23.3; 7.765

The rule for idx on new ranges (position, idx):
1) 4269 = 7.974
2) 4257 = 7.721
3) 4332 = 10.09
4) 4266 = 8.662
